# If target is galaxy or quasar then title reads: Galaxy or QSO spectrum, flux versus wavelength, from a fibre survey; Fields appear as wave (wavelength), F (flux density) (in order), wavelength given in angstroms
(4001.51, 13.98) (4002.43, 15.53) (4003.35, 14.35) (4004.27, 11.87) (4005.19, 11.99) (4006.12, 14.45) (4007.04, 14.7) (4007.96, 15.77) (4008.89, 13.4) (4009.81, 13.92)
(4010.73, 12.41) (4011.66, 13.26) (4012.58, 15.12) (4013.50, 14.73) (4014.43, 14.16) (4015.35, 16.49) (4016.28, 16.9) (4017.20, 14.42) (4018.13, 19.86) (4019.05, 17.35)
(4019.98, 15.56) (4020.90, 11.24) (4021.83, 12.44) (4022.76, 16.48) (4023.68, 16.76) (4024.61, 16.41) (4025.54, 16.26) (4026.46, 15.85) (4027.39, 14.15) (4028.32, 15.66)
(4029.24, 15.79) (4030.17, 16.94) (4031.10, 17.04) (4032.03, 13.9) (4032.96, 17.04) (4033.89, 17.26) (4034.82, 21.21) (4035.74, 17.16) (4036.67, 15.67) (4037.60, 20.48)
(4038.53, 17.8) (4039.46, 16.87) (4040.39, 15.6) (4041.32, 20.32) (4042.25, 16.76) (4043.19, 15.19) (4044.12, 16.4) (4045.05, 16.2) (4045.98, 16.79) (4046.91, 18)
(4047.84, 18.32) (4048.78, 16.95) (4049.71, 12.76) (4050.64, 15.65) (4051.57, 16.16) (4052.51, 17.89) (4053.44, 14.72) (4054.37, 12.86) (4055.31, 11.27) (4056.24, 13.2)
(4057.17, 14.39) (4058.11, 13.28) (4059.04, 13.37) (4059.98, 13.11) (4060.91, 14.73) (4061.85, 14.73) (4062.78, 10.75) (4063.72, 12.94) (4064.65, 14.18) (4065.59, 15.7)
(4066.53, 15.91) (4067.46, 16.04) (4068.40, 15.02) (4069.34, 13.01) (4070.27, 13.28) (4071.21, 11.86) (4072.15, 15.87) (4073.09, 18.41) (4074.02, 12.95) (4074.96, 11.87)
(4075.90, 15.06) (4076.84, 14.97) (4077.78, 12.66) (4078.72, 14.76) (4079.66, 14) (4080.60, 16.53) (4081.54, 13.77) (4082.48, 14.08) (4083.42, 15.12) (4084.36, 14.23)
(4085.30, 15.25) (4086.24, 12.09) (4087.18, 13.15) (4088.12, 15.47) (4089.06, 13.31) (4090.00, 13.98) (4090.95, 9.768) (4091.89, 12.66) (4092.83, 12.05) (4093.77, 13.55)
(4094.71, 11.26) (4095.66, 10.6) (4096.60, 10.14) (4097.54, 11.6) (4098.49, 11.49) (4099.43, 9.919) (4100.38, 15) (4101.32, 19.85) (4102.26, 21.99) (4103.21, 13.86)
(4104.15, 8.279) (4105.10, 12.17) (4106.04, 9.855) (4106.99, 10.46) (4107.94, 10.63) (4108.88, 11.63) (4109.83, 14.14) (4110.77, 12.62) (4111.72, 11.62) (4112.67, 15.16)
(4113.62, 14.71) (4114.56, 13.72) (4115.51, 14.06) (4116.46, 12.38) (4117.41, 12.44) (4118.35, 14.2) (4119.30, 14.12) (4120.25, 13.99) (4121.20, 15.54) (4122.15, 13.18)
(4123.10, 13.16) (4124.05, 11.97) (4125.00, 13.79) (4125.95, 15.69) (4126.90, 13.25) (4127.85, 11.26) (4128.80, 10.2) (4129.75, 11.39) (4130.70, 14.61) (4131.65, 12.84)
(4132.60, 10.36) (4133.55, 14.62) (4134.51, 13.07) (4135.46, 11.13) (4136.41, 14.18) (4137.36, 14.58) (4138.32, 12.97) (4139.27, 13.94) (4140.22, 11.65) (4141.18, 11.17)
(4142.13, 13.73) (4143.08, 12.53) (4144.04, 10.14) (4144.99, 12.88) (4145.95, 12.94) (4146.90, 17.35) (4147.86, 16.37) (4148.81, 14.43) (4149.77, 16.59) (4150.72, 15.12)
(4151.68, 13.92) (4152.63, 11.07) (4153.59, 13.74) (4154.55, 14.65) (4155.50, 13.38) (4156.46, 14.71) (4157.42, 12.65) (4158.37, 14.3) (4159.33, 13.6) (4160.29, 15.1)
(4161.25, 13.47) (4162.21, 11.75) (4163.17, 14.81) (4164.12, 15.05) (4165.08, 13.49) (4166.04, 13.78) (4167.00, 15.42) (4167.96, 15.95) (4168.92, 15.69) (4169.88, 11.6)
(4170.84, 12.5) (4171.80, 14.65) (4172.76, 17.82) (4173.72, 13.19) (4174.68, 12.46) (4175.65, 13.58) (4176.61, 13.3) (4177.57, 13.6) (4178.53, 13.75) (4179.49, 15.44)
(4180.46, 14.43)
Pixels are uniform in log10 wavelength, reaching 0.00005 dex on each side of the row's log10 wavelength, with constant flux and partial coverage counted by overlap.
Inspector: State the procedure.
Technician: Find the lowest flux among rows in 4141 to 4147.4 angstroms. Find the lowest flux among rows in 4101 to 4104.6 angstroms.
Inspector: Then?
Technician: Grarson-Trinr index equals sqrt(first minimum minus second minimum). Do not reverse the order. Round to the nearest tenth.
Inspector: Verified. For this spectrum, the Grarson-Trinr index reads 1.4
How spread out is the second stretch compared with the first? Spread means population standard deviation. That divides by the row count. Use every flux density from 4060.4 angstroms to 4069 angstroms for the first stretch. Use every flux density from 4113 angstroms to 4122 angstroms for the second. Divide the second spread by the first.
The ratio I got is 0.59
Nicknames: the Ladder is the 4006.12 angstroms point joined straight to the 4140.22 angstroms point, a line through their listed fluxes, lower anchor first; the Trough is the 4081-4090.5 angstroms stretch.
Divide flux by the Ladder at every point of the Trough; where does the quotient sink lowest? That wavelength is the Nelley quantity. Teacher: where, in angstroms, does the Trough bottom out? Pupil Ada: 4086.24 angstroms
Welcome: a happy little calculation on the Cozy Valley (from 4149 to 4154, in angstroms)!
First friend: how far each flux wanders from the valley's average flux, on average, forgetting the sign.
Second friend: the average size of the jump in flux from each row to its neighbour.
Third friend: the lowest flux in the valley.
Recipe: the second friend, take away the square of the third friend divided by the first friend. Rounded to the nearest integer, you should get -85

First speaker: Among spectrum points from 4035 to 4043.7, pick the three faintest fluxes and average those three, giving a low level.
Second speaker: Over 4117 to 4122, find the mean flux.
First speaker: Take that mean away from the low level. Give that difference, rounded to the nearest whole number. 1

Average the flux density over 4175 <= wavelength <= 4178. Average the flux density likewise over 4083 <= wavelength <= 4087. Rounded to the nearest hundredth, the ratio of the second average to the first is 1.05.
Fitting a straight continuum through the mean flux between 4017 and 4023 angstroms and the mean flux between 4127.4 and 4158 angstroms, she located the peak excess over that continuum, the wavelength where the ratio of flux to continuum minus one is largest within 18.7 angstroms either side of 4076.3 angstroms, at 4073.09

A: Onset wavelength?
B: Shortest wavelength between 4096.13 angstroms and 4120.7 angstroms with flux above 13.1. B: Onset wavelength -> 4100.38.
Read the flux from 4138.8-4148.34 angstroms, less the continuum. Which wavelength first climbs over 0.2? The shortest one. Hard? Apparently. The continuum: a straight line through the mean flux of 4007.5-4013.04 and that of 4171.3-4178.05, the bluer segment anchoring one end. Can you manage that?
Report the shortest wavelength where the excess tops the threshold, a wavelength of 4146.90 angstroms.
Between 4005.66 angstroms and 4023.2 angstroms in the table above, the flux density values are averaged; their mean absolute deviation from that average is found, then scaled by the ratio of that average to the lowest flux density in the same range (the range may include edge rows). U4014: 2.02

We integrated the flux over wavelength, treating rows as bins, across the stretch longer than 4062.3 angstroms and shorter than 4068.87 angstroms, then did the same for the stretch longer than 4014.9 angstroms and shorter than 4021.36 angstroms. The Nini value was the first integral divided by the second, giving 0.91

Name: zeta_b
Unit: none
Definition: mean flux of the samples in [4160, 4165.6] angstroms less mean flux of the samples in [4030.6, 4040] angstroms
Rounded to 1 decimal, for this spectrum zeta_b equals -3.5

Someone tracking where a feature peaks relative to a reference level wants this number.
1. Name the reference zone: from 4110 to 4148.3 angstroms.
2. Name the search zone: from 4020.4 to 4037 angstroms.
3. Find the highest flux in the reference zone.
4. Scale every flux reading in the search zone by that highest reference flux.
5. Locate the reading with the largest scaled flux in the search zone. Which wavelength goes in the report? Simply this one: 4034.82 angstroms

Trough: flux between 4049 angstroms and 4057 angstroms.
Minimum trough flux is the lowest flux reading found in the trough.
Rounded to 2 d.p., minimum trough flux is 11.27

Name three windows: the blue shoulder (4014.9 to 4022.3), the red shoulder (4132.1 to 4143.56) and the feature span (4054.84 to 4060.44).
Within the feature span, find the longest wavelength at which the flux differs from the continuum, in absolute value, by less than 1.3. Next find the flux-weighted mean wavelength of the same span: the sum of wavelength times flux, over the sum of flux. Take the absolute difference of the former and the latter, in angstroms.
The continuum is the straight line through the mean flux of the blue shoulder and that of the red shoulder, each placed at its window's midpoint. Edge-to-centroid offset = 1.3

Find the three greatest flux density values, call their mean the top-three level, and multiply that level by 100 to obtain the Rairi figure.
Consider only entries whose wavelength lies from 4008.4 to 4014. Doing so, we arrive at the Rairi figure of 1459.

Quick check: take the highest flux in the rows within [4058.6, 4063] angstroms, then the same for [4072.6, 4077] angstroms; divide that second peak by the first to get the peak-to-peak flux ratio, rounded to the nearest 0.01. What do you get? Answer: 1.25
